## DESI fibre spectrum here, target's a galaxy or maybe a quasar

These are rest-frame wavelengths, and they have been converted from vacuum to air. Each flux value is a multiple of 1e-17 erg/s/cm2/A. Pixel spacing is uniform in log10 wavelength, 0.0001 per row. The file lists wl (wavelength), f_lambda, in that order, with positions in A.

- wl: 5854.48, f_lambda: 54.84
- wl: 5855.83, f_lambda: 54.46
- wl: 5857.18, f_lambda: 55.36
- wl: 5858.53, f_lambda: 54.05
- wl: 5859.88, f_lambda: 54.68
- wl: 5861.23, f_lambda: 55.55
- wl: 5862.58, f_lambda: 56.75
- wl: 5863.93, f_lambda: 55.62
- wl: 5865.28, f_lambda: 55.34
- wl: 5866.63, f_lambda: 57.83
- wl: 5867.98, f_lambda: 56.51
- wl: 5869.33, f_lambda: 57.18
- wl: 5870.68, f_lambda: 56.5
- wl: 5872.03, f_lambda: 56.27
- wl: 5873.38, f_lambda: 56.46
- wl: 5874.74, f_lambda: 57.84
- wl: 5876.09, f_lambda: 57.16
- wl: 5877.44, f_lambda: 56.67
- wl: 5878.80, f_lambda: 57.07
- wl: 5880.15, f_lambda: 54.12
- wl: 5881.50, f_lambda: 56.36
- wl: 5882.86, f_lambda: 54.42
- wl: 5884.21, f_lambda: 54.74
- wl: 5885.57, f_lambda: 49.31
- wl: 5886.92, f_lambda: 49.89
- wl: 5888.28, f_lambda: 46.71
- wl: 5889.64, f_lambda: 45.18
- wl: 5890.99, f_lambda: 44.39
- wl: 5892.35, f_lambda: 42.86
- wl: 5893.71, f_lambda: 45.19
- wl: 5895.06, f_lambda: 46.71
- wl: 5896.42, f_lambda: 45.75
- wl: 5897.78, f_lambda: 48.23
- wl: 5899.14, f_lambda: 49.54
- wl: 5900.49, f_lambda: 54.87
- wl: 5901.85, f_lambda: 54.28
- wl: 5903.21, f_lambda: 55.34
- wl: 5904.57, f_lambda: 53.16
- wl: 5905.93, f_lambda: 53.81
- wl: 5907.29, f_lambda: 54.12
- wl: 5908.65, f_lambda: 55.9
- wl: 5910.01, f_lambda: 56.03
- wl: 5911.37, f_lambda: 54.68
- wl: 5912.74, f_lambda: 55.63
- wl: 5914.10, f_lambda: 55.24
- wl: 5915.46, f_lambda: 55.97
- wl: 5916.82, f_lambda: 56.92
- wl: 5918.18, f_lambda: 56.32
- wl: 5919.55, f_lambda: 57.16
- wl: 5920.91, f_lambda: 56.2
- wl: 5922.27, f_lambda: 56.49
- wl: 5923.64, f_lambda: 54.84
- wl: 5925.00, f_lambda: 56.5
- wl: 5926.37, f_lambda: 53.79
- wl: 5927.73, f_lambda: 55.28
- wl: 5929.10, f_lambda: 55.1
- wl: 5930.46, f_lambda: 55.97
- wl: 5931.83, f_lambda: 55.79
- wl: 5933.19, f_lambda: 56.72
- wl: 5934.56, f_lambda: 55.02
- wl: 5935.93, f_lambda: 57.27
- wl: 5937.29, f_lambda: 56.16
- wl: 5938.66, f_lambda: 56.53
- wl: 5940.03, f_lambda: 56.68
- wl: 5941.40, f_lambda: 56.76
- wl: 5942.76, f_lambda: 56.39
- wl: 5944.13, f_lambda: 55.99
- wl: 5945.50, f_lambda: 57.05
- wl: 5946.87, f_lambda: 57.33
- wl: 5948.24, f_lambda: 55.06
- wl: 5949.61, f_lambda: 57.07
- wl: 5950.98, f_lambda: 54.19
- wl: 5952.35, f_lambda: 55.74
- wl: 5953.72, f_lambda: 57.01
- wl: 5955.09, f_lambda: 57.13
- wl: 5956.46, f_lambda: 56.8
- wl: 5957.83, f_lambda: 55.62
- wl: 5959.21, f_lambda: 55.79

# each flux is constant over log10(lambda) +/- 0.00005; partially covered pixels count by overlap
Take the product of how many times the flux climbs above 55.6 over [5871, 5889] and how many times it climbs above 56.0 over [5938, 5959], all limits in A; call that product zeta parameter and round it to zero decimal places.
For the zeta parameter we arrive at 70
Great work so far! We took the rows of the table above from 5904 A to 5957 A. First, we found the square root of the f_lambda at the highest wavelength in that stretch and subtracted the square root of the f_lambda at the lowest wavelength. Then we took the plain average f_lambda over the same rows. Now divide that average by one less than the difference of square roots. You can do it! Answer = -74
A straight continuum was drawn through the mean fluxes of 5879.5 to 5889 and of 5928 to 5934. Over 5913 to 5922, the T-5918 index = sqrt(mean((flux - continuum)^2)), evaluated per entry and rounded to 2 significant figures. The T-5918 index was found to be 1.6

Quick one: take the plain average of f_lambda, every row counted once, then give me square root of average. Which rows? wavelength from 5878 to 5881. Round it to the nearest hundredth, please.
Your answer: 7.46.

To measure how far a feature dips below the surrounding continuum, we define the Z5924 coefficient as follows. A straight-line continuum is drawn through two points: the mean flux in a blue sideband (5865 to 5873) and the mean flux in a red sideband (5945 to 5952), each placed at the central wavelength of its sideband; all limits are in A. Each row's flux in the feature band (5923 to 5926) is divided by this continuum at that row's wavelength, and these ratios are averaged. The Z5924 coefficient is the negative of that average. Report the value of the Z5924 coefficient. -0.99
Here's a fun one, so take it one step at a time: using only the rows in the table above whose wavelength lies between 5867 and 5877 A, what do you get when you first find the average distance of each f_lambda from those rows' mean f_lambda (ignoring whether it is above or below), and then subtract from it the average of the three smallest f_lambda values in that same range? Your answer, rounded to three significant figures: -55.9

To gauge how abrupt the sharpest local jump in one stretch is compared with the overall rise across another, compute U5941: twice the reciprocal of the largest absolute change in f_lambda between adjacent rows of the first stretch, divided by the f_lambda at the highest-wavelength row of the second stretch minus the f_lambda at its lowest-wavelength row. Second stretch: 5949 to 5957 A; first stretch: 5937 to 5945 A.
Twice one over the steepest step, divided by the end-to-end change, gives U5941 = -19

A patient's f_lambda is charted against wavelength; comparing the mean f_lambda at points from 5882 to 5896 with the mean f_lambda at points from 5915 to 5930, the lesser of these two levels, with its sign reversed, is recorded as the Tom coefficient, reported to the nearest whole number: -48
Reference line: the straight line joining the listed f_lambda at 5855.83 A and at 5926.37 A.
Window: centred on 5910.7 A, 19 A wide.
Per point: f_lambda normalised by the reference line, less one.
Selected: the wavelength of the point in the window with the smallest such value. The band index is 5904.57 A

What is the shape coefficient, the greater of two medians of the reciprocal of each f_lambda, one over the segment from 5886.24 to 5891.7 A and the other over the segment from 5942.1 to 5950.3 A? 0.0218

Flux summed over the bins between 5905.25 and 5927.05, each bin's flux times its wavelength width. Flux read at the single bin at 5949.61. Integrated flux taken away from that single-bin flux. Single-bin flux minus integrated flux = -1155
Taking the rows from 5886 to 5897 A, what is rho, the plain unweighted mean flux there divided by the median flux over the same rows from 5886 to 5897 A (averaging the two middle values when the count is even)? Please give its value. 1.01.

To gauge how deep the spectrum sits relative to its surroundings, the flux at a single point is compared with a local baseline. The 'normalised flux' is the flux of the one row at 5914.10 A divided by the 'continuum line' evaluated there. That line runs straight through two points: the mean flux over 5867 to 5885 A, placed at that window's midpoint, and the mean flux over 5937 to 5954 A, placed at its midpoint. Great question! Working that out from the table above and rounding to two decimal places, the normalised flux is 0.98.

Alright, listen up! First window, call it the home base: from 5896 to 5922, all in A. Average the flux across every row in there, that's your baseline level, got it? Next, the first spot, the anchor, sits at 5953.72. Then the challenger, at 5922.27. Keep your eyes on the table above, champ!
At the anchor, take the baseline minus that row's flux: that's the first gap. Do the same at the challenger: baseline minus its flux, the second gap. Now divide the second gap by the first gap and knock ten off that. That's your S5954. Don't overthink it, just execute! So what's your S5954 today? -9.2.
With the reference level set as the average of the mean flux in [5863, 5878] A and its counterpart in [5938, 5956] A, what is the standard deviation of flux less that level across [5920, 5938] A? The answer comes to 0.9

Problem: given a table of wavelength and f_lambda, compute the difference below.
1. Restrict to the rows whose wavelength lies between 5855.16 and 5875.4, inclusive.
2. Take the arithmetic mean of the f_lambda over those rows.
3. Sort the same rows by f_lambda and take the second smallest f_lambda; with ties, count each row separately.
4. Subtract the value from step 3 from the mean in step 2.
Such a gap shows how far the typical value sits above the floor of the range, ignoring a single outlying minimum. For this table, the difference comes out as 2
